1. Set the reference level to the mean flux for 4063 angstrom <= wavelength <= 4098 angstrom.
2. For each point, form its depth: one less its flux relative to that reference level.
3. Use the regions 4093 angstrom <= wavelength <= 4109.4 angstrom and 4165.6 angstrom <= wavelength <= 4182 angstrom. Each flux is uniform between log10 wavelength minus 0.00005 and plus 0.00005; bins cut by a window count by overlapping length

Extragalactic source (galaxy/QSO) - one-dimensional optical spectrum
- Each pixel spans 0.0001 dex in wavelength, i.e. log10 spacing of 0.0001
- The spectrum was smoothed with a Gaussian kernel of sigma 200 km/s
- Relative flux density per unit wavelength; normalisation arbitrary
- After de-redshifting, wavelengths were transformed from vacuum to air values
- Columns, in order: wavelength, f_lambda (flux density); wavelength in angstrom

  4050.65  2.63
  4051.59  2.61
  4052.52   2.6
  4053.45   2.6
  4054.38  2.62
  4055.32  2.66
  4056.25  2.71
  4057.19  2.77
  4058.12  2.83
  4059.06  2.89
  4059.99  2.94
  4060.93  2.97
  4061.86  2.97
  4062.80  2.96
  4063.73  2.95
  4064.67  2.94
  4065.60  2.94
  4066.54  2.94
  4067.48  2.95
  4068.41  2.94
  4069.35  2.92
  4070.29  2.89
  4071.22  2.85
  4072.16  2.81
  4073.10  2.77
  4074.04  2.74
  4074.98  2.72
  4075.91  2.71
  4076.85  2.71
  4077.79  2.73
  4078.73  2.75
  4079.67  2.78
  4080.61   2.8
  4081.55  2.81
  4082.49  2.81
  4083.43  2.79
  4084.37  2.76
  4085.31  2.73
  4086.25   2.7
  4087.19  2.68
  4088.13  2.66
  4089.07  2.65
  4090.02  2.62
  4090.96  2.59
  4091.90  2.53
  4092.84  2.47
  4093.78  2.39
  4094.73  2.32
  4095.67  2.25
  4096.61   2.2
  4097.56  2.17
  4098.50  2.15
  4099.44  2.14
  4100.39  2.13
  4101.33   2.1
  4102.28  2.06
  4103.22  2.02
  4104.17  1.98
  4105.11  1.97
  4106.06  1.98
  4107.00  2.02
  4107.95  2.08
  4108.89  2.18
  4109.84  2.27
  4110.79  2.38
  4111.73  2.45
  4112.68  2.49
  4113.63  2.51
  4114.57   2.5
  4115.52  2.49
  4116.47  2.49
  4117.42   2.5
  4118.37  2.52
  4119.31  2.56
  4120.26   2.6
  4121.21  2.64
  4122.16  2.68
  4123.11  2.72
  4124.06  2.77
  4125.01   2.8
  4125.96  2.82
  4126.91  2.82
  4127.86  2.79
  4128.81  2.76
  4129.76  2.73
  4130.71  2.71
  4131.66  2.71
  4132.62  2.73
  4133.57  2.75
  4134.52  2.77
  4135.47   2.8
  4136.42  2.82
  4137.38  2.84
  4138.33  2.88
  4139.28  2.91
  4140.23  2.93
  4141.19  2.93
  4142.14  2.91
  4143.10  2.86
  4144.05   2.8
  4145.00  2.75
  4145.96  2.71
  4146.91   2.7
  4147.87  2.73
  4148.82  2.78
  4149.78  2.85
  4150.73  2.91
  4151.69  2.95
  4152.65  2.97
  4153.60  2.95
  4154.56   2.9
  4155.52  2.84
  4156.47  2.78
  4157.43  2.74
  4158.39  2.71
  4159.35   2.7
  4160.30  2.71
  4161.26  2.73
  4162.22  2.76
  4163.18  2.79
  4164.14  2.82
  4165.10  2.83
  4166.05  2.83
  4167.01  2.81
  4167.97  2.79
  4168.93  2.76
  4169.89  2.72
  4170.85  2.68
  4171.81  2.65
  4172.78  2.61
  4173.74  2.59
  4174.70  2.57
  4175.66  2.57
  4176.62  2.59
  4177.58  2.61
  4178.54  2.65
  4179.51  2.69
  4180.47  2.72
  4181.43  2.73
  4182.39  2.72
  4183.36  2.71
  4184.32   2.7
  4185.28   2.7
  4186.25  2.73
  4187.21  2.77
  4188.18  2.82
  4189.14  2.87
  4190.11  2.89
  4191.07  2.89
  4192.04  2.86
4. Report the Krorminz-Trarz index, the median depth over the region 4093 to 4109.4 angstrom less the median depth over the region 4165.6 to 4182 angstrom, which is 0.20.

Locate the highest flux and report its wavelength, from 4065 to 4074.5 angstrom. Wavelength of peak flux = 4067.48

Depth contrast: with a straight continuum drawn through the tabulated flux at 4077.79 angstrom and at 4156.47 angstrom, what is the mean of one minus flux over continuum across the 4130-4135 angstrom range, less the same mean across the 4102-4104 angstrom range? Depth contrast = -0.25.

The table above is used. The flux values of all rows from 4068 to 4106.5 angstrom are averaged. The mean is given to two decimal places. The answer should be 2.53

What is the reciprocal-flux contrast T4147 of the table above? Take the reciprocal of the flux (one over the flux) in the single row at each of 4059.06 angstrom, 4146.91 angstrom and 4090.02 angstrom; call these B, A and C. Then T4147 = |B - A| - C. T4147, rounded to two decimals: -0.36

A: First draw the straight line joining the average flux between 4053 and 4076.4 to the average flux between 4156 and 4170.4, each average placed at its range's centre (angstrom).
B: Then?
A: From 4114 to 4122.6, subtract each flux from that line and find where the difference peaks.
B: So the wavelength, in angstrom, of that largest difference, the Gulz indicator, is 4115.52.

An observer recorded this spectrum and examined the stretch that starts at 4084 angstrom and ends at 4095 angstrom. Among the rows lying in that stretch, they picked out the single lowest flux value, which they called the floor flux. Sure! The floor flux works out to 2.32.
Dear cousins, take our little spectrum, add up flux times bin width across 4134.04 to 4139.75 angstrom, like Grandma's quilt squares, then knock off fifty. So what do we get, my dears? -33.8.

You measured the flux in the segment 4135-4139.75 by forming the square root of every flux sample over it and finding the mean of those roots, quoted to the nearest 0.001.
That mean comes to 1.688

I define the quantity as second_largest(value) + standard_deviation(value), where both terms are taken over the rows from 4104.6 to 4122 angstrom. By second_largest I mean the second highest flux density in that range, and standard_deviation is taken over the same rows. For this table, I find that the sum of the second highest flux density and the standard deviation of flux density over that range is 2.82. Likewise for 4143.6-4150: 2.85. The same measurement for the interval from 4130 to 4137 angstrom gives 2.84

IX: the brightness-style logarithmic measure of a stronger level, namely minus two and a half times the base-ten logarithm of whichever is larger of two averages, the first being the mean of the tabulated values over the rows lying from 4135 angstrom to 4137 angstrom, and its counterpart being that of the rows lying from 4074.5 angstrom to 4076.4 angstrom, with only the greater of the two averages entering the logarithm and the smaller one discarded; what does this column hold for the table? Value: -1.12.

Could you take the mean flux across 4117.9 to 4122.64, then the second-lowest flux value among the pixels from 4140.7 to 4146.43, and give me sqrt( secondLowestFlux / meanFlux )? 1.03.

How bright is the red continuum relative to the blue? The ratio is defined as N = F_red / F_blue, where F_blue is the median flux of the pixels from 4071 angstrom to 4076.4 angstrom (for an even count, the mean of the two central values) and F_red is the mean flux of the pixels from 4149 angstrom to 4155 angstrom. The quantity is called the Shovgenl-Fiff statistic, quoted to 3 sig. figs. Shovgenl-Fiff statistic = 1.06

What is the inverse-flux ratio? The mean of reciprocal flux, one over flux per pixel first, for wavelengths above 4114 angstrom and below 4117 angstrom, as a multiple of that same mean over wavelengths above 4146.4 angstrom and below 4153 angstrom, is 1.14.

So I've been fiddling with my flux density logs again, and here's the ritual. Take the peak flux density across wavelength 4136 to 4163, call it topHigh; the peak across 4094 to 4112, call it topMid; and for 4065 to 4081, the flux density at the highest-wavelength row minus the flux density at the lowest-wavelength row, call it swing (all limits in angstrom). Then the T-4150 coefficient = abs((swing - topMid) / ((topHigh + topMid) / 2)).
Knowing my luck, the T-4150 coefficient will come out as 0.96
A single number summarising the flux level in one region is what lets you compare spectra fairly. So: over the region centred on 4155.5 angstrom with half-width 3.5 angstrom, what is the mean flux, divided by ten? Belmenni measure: 0.284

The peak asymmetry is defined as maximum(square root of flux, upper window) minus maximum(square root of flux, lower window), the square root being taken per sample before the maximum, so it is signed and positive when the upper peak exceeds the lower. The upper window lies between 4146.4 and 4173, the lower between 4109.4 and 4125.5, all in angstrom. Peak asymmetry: 0.05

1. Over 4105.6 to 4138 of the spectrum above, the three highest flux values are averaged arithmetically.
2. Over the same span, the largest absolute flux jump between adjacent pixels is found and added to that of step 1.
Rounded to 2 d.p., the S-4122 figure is 2.94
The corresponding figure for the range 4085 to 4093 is 2.76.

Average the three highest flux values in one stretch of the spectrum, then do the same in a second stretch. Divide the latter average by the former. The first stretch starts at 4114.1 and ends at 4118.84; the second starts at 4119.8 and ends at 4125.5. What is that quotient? 1.10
